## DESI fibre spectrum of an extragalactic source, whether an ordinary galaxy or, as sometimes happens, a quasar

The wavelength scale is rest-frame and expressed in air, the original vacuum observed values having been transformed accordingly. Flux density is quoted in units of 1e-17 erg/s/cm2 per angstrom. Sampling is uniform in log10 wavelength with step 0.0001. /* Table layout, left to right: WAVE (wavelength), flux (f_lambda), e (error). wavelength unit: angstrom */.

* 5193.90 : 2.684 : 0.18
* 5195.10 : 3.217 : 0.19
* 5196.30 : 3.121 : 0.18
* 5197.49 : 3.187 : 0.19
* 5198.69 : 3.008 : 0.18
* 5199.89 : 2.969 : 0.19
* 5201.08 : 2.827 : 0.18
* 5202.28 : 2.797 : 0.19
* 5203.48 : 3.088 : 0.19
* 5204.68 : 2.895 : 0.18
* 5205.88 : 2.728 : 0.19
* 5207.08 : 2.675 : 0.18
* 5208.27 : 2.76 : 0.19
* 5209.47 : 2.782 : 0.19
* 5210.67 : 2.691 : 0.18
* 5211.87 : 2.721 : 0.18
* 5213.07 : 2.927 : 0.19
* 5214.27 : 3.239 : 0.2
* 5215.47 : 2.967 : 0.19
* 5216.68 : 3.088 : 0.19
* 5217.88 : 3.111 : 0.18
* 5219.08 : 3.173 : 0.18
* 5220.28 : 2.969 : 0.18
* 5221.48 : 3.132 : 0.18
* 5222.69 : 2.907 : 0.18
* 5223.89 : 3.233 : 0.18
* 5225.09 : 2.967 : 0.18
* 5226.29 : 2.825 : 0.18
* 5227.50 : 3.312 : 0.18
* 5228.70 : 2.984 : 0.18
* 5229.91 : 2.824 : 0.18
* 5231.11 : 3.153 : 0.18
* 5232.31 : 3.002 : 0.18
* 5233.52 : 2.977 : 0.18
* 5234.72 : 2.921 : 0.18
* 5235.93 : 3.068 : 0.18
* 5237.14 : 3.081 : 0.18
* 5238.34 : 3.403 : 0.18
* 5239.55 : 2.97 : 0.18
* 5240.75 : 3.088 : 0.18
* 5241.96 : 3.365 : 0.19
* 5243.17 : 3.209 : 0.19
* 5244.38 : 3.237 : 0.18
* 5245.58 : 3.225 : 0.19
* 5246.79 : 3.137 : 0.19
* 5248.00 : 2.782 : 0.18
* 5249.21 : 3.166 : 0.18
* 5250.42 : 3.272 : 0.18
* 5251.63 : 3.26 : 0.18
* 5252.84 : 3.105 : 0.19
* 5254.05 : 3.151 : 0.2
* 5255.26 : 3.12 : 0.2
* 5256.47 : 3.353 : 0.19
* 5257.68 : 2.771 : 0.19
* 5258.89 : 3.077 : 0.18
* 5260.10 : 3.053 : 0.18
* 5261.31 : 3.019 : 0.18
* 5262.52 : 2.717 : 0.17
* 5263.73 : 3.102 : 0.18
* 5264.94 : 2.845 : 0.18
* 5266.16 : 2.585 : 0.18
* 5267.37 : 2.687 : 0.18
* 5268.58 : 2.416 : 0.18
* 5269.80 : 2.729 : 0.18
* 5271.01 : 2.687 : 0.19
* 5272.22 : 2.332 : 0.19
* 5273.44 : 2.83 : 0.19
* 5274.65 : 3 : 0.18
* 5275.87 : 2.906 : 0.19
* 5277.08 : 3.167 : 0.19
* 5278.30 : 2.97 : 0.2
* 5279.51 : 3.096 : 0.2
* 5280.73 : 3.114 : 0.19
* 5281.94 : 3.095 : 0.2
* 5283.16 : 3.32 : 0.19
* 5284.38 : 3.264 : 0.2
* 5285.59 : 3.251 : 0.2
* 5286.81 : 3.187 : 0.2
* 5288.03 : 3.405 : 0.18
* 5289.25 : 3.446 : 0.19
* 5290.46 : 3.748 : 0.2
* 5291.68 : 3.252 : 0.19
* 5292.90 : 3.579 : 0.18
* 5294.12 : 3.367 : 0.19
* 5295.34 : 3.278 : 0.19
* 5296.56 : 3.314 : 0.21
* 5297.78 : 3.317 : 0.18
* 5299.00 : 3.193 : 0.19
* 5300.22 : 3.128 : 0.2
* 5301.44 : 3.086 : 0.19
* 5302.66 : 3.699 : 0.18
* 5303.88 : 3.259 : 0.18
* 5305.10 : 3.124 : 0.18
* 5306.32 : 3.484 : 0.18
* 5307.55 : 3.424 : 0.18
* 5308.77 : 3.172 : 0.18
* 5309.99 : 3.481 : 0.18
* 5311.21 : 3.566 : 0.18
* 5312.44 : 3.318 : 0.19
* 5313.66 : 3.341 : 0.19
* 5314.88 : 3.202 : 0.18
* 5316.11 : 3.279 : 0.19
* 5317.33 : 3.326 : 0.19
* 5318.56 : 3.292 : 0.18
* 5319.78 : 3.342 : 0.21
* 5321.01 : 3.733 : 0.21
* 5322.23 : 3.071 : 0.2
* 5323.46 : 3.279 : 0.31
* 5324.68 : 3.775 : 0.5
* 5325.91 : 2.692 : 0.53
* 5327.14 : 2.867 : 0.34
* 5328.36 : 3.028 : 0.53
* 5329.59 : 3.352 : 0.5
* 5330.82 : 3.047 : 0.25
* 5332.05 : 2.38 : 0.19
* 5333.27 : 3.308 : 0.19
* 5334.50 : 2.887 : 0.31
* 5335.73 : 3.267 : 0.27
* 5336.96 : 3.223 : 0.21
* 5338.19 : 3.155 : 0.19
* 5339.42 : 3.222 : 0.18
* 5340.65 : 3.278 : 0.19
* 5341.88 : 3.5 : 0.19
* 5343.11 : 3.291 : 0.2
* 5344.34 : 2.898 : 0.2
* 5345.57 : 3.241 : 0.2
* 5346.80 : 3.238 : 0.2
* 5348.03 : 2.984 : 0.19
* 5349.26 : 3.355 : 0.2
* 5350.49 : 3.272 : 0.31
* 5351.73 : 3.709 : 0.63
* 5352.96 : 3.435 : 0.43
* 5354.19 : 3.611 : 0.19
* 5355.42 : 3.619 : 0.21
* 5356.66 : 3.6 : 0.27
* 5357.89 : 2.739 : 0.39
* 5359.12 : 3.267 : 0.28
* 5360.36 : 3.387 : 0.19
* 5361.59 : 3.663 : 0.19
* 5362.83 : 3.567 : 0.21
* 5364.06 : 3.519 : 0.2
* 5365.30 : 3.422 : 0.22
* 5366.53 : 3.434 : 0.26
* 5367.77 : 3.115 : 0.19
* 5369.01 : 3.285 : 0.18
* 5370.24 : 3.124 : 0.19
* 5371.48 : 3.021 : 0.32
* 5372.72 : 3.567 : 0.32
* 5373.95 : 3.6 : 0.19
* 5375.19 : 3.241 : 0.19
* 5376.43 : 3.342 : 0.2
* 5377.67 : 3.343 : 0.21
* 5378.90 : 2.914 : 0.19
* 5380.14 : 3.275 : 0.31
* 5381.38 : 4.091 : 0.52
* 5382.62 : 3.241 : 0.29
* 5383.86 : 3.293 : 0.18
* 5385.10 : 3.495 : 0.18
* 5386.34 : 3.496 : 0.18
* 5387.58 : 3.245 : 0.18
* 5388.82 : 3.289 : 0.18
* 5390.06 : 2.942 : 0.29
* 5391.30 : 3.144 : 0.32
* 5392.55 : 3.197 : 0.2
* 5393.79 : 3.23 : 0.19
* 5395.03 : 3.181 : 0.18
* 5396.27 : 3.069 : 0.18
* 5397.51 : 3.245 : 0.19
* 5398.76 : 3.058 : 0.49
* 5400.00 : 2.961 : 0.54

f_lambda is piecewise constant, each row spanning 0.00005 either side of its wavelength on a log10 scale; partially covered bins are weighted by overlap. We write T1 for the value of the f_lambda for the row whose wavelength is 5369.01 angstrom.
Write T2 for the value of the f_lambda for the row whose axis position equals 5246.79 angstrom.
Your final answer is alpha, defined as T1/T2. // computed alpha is 1.05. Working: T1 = 3.285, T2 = 3.137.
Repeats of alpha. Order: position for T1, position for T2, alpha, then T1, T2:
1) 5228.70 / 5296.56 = 0.90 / 2.984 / 3.314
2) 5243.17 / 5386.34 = 0.92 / 3.209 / 3.496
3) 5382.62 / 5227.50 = 0.98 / 3.241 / 3.312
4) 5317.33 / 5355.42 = 0.92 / 3.326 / 3.619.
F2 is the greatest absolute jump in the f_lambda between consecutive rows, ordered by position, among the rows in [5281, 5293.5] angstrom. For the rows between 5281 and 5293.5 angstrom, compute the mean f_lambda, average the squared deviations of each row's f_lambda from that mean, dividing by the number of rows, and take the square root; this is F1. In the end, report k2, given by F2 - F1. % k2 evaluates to 0.31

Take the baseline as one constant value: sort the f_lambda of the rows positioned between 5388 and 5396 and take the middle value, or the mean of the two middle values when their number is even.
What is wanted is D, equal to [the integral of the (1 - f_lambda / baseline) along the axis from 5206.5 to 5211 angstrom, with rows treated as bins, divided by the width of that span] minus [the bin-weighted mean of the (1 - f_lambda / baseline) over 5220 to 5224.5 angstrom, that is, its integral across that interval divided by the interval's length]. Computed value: 0.11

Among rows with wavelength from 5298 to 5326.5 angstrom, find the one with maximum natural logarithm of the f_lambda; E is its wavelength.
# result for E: 5324.68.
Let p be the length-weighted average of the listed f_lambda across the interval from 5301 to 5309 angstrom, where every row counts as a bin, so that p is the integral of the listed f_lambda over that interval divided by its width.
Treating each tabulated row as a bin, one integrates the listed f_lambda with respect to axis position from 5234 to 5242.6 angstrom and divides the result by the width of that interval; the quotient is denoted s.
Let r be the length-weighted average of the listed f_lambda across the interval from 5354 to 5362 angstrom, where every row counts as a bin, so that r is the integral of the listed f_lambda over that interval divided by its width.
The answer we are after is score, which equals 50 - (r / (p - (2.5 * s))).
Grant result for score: 50.76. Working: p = 3.33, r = 3.40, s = 3.13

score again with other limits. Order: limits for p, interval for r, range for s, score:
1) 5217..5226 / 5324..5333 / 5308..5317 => 50.57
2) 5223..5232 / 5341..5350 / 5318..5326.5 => 50.61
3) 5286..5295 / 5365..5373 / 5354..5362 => 50.64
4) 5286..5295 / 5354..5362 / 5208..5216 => 50.90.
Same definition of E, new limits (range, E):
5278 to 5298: 5290.46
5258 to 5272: 5263.73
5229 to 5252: 5238.34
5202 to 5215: 5214.27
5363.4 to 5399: 5381.38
